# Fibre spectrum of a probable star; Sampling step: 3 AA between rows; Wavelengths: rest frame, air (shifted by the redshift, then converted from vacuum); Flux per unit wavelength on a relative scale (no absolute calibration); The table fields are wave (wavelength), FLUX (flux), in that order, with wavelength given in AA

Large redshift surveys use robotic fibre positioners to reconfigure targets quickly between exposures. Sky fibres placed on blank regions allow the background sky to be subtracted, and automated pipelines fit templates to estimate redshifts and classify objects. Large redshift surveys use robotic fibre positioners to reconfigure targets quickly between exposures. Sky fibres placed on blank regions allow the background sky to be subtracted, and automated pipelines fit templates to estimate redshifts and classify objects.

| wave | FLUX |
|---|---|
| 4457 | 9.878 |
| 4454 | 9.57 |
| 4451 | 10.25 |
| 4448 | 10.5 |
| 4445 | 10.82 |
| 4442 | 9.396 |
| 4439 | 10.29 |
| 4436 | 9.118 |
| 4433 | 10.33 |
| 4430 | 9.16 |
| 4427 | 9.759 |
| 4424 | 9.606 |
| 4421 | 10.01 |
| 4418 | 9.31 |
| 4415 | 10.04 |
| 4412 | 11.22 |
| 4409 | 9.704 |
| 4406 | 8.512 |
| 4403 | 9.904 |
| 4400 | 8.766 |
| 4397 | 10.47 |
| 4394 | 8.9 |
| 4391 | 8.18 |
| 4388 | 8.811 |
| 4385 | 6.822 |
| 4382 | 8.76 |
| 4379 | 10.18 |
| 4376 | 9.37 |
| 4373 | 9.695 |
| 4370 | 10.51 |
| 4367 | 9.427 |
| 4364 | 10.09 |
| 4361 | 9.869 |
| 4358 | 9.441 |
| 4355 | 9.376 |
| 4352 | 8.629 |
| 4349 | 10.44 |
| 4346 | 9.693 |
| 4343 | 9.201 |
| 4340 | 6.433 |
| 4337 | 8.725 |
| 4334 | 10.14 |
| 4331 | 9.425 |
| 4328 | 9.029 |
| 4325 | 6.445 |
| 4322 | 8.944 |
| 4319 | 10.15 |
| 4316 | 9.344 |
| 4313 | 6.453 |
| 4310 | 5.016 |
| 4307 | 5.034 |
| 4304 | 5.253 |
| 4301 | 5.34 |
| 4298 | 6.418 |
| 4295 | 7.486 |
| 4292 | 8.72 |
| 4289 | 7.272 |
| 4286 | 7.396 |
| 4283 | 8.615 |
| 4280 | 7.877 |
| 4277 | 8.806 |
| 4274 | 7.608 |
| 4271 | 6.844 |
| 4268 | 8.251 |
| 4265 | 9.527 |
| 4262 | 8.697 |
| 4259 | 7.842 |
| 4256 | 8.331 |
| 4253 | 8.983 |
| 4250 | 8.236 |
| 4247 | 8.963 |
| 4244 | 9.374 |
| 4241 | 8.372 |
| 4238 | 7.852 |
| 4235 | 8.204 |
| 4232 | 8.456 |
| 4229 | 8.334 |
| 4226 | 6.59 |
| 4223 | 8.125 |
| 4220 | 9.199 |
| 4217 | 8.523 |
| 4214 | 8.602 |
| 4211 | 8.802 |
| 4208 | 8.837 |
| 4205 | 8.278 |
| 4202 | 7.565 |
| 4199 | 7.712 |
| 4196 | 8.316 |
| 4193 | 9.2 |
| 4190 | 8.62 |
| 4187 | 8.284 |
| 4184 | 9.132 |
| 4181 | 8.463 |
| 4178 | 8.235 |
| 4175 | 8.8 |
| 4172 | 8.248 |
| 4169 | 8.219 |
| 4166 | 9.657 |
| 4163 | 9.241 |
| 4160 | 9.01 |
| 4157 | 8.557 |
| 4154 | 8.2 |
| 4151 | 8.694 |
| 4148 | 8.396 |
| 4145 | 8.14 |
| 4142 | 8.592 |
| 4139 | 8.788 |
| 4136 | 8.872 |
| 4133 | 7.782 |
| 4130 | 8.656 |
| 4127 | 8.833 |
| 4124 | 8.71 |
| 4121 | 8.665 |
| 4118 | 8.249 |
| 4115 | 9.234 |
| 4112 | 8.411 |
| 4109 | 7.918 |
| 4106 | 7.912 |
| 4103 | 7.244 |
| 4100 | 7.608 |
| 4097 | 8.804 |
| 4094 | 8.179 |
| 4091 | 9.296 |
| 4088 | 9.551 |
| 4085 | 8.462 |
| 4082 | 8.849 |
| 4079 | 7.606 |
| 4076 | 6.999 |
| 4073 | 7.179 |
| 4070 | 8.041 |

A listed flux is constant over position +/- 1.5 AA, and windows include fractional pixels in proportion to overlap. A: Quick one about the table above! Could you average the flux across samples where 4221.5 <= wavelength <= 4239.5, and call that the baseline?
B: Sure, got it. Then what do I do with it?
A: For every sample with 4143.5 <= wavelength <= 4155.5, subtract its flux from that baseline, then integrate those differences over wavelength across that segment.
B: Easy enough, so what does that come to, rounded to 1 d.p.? -5.2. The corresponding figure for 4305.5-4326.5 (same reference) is 12.3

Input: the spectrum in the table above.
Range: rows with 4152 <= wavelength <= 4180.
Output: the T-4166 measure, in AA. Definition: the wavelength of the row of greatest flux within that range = 4166 AA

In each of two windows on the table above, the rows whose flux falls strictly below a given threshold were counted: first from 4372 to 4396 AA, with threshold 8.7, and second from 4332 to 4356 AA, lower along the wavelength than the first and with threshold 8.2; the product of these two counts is 2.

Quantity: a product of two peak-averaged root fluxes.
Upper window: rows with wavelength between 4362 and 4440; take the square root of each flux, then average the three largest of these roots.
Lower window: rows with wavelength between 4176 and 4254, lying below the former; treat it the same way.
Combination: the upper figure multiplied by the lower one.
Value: 9.97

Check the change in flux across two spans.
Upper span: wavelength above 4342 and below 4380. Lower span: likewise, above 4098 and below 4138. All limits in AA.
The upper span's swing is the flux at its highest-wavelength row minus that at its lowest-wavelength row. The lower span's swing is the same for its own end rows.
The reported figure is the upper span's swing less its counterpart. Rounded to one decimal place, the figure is -0.3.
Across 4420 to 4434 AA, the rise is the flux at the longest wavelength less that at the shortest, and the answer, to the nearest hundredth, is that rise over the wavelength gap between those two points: 0.03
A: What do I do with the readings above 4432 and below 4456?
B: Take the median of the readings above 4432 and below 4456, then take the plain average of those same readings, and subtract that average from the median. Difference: 0.2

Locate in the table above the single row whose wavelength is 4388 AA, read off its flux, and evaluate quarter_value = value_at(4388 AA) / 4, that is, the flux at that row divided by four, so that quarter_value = 2.203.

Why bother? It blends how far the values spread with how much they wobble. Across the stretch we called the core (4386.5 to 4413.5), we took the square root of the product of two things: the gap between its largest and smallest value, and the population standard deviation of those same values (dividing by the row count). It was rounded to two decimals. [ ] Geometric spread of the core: 1.70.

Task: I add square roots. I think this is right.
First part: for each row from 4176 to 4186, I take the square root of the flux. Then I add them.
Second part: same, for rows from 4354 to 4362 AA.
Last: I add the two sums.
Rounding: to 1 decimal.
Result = 18.1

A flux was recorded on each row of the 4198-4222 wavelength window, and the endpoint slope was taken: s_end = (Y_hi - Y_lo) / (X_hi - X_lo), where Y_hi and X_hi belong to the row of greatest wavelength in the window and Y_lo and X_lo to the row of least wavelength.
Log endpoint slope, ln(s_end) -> -2.6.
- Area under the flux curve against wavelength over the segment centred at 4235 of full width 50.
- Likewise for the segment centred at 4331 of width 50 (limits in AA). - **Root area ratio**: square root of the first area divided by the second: 1.00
